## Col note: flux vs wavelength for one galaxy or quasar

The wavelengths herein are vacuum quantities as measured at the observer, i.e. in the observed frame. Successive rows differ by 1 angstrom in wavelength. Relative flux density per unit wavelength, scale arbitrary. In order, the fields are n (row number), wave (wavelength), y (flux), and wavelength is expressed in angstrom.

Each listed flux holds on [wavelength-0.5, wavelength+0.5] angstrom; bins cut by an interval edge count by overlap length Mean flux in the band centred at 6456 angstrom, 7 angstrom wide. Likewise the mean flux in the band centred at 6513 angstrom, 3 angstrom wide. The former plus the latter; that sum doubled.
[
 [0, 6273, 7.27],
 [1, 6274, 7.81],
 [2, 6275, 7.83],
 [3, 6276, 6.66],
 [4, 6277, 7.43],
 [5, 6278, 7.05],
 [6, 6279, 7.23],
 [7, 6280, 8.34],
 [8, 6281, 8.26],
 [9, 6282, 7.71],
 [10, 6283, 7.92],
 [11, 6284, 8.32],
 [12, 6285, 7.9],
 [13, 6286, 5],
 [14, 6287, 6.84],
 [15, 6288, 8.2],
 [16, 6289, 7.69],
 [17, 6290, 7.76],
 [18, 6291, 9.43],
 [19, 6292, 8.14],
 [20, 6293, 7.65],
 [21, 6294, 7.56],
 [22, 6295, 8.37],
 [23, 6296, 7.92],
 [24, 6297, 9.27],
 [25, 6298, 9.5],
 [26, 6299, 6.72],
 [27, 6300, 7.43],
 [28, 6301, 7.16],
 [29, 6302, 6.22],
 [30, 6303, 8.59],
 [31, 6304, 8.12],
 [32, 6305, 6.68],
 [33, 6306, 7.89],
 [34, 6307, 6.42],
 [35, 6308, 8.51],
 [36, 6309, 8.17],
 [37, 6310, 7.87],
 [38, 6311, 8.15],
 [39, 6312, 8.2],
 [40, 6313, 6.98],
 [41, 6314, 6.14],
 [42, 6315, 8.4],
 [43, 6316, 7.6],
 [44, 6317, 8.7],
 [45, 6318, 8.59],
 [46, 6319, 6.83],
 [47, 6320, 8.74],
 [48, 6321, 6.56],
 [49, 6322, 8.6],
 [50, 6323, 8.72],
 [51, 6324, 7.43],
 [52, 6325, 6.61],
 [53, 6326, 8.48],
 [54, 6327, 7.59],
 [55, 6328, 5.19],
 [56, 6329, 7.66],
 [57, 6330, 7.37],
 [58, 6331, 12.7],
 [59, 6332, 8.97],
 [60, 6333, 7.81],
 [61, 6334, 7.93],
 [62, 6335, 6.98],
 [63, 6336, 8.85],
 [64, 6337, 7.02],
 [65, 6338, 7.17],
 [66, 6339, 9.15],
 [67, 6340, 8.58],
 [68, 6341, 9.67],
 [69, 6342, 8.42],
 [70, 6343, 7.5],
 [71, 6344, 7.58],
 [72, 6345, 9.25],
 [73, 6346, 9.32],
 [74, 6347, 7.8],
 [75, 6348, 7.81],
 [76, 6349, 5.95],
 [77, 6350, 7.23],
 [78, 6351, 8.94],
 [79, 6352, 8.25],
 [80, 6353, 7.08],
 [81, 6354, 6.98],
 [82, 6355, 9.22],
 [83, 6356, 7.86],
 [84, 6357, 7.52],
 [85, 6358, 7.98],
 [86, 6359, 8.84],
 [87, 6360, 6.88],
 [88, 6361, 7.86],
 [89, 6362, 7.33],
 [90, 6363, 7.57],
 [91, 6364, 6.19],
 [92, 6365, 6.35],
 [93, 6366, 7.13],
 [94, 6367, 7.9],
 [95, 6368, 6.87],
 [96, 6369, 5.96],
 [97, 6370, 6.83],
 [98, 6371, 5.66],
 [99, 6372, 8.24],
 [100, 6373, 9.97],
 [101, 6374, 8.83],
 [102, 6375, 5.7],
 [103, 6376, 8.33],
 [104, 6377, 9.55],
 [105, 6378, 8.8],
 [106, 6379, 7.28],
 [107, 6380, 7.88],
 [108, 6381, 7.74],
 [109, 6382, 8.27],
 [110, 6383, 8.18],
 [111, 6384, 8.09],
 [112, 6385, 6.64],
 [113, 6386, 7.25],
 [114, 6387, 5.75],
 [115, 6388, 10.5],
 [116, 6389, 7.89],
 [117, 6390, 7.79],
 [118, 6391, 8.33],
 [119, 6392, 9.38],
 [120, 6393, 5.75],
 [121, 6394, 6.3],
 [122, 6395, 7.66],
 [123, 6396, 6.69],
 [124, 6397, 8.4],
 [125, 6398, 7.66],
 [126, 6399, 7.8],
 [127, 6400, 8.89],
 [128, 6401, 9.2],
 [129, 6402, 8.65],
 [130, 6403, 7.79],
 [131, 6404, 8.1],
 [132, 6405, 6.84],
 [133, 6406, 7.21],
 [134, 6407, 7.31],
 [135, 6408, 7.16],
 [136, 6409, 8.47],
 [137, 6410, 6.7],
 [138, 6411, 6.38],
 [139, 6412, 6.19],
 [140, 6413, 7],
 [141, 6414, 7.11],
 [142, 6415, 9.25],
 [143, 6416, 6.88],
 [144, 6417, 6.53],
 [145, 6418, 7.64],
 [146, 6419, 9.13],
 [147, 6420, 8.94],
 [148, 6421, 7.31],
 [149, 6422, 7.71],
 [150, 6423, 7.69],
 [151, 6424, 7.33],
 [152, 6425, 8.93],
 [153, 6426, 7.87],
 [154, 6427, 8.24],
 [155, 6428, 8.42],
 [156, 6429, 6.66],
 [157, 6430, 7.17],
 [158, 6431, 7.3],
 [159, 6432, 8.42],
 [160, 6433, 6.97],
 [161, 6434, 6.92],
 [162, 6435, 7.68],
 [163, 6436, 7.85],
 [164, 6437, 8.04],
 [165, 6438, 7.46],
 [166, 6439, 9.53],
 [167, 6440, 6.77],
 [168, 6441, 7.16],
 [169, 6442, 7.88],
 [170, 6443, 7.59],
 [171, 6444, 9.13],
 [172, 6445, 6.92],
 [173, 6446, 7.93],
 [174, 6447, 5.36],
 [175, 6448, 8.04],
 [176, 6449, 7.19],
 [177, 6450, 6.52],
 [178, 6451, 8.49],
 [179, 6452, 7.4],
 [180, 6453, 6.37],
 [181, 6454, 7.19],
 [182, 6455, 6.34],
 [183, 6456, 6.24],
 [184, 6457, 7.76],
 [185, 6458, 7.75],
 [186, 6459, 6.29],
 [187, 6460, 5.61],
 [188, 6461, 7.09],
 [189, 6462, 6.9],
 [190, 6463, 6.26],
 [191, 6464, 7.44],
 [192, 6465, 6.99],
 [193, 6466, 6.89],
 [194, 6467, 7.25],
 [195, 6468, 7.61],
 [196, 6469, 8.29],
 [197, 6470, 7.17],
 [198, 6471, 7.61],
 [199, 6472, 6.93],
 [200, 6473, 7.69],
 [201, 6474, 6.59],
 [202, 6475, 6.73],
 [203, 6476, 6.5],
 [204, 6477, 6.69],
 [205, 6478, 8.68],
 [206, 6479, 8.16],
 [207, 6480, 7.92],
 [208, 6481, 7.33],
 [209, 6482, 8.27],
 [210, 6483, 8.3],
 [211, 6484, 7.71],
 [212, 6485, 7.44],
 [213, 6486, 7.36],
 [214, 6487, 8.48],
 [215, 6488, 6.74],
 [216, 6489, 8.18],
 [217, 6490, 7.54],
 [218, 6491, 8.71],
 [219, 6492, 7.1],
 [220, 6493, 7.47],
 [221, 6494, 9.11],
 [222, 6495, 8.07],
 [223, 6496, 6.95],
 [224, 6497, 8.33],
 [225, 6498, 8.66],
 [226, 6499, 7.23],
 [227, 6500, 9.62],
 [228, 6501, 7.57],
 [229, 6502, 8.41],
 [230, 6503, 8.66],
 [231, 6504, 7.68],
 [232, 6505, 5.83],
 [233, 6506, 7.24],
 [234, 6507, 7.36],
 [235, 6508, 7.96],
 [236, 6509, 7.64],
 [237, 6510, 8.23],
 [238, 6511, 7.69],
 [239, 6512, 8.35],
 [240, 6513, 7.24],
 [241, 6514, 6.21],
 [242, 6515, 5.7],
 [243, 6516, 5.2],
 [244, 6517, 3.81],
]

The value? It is 28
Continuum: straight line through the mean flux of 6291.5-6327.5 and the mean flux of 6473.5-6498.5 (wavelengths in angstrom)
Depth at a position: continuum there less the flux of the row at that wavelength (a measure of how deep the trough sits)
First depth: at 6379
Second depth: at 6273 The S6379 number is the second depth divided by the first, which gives 1.1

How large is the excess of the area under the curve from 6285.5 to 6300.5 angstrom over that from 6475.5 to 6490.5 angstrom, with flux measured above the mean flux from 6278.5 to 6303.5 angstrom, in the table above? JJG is 2.2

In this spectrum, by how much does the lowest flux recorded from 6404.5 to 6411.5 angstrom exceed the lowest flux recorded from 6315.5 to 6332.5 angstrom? 1.2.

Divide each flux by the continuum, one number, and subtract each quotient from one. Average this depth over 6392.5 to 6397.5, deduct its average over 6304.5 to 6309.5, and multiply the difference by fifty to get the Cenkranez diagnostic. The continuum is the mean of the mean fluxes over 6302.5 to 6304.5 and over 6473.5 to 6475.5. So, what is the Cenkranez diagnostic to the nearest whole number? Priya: 4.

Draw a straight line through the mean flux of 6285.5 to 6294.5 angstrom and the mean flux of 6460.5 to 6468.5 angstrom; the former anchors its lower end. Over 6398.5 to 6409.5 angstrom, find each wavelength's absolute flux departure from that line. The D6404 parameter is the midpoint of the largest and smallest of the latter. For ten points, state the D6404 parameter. 1.0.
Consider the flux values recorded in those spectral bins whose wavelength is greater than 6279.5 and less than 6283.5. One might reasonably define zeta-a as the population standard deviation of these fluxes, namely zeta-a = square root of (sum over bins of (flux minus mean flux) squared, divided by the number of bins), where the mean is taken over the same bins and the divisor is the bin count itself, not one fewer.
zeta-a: 0.26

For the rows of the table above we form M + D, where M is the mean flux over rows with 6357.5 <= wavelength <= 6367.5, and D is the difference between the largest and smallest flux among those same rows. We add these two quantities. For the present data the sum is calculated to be 10.1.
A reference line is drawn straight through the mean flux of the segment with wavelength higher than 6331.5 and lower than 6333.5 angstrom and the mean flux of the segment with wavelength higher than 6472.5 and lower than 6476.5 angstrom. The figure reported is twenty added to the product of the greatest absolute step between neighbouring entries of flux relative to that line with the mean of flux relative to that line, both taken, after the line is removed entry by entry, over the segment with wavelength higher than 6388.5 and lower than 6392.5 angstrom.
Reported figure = 20.6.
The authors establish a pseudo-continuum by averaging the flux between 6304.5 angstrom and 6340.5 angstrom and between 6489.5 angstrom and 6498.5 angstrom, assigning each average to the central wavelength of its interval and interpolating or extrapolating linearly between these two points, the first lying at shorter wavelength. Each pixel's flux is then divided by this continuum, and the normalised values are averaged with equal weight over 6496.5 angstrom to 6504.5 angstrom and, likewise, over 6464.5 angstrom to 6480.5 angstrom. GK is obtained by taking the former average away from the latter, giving -0.11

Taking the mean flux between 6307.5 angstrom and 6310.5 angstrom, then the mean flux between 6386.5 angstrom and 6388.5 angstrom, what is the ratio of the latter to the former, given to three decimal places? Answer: 0.993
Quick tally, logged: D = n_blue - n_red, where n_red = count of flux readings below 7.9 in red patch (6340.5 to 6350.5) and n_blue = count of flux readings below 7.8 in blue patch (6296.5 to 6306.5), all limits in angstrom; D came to -1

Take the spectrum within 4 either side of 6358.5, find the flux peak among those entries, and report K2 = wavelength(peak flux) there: 6355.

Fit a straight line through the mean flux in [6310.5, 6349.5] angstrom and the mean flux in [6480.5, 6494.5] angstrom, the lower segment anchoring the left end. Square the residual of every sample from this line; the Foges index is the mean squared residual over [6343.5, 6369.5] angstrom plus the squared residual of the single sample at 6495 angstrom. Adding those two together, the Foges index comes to 1.1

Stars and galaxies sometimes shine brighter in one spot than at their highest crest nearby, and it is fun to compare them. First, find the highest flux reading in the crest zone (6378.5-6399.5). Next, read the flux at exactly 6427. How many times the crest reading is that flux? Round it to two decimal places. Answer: 0.78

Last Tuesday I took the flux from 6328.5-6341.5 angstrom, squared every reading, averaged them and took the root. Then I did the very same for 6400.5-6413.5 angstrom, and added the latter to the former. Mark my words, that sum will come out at 16.09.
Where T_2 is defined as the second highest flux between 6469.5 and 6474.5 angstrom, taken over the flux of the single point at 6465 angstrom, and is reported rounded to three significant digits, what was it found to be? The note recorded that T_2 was 1.09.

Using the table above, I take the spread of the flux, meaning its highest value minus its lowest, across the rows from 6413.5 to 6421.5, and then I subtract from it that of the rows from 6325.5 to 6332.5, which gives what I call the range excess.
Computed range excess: -4.8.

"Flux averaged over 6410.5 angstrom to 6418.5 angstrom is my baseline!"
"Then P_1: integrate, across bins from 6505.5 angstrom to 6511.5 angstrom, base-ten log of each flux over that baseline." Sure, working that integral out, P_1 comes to 0.20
